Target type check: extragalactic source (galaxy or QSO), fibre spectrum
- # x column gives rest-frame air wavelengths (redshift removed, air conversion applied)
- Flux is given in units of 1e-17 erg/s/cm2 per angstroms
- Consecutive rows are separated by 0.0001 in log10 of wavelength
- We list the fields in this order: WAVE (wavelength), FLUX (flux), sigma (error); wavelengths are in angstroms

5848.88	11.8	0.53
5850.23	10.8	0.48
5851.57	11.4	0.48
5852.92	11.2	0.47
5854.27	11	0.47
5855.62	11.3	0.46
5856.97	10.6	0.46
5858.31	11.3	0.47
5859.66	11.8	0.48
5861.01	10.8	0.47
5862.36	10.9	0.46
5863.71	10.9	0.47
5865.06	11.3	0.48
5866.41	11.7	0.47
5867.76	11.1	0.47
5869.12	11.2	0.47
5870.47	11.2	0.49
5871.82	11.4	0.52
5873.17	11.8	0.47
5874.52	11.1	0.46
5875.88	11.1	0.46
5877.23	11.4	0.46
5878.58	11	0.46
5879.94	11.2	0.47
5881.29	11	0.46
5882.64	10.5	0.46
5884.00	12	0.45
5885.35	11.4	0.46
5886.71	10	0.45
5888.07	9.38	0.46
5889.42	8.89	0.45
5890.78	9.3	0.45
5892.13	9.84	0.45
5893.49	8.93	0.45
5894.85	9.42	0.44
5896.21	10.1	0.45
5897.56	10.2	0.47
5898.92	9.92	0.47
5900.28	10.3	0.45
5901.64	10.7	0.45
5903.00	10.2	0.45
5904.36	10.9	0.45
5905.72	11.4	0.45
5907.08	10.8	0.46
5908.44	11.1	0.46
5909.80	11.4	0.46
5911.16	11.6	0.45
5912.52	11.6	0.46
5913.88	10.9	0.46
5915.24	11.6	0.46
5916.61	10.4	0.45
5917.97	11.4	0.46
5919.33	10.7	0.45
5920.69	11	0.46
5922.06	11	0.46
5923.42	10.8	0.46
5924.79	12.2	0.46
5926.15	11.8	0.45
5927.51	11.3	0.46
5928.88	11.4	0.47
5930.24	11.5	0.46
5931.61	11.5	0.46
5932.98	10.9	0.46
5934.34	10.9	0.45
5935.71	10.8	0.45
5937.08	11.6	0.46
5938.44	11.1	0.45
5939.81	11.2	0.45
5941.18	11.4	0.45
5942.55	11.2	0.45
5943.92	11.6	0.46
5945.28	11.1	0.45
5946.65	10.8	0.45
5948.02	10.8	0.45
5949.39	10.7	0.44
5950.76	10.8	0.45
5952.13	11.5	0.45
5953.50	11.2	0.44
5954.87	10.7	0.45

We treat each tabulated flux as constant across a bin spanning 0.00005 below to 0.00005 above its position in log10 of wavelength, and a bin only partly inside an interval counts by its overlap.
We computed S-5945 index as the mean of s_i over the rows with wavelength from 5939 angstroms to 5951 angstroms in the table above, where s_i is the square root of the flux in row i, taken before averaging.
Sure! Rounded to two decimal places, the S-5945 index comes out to 3.33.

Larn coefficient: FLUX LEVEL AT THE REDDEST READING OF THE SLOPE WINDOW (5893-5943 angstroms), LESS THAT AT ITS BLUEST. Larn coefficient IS 2.3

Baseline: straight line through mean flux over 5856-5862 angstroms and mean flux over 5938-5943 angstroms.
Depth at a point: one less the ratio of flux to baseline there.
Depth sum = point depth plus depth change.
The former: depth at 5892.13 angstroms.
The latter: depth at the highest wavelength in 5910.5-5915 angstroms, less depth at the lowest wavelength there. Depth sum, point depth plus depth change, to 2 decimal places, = 0.18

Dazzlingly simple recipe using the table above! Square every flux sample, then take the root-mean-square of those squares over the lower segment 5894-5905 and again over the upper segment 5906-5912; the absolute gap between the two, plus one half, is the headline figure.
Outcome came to 22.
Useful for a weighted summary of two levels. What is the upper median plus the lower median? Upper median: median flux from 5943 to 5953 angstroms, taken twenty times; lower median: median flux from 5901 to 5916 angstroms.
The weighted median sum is 227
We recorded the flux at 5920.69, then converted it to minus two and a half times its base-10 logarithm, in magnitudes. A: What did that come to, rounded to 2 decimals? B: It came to -2.60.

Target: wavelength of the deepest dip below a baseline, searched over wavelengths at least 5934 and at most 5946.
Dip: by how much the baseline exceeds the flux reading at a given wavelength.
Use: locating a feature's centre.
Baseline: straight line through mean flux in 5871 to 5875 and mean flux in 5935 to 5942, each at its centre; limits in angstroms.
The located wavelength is 5935.71 angstroms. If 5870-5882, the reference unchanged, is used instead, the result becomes 5878.58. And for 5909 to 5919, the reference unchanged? 5916.61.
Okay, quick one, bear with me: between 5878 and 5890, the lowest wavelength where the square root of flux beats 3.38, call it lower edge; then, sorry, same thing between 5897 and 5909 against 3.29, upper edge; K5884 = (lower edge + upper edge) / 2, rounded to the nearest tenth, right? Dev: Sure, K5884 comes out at 5894.2 angstroms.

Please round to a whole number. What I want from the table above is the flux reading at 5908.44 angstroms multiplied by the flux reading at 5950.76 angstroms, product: 120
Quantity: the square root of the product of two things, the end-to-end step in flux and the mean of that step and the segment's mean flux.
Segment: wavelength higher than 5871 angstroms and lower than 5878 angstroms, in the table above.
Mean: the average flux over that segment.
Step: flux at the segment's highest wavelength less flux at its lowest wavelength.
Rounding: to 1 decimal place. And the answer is 0.0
